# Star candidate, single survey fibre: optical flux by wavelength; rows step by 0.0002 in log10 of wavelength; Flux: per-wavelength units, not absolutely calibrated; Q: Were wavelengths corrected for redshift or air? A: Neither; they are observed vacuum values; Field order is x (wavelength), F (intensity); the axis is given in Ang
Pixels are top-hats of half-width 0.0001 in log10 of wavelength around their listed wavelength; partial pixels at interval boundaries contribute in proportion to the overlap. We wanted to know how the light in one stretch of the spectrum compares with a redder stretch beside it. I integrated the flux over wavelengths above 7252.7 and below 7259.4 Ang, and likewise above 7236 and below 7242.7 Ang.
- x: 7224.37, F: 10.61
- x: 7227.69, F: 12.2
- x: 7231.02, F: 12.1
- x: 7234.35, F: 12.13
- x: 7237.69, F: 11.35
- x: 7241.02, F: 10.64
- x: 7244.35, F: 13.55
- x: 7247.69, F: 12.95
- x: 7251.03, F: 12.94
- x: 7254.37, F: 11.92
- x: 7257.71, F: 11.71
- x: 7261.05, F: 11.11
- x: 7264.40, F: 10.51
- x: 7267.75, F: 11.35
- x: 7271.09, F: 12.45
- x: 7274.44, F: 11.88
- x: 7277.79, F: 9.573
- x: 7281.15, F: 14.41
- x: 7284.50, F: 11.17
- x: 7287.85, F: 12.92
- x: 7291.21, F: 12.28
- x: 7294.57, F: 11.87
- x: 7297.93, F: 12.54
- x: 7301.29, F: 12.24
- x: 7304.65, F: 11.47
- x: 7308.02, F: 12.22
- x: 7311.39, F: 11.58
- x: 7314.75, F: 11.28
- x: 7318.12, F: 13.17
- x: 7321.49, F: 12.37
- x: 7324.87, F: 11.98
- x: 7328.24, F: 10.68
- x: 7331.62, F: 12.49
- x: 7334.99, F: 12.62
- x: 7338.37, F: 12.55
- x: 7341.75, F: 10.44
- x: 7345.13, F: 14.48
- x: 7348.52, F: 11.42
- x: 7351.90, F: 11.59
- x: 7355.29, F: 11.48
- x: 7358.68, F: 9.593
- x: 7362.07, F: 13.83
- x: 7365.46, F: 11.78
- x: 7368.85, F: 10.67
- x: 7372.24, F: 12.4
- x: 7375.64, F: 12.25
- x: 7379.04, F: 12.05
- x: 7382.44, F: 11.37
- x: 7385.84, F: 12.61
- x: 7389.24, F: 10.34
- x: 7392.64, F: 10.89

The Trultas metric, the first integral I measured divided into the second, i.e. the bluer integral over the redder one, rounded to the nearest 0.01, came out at 0.93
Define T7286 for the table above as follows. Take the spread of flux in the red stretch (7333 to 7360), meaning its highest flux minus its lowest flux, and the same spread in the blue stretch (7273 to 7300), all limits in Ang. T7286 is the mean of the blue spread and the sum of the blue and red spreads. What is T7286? 7.3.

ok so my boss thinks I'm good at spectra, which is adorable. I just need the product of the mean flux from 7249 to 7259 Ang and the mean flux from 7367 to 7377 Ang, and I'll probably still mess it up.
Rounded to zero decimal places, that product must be 144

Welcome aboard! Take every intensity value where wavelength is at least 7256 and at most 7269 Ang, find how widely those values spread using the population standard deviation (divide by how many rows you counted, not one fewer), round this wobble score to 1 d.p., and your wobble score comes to 0.4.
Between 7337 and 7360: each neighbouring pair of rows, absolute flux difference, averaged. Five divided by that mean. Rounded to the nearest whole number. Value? 3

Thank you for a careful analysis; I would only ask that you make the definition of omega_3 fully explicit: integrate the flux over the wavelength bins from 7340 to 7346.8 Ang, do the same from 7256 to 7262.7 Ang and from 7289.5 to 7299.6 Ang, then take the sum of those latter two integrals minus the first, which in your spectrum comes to 115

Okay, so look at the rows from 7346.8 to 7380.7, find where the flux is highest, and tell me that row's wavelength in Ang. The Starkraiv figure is 7362.07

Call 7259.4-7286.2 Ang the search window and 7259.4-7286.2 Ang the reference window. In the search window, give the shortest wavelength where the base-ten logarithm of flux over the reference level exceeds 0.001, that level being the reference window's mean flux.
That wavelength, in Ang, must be 7271.09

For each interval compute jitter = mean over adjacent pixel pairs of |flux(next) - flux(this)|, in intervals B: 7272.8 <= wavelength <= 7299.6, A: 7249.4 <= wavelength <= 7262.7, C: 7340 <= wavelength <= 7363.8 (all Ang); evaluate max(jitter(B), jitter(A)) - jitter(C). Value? -0.27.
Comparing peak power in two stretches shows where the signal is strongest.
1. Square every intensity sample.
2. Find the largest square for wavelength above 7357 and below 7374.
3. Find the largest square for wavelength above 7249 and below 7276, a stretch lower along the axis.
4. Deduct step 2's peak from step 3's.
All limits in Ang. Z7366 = -24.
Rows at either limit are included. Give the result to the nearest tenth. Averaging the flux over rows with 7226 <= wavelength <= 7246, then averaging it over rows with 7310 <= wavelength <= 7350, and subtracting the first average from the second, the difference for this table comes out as 0.1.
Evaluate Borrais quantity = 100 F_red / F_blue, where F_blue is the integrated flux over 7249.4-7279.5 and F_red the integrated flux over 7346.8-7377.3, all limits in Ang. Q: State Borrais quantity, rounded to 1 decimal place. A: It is 102.9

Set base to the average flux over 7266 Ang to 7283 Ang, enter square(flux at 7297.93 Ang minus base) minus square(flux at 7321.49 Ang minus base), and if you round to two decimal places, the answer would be 0.18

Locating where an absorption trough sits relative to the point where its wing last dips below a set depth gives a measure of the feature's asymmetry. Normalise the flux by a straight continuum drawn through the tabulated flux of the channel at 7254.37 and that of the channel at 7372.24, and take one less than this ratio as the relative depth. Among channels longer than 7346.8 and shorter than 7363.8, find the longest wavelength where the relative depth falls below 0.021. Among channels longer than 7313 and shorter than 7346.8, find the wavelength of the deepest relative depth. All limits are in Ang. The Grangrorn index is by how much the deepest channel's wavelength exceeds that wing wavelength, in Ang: -16.9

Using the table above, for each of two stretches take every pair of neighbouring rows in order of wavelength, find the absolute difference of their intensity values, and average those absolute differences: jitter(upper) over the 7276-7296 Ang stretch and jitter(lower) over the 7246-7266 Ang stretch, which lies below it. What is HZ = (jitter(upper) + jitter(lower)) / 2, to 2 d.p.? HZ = 1.33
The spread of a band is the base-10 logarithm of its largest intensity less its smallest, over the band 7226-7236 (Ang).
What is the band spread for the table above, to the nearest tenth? -1.0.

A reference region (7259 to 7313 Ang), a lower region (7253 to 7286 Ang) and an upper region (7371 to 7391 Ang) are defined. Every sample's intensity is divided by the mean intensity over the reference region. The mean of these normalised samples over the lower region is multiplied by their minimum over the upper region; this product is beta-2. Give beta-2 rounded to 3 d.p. 0.855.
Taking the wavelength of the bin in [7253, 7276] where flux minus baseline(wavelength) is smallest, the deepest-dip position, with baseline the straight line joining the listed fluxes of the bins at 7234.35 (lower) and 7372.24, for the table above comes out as 7264.40 Ang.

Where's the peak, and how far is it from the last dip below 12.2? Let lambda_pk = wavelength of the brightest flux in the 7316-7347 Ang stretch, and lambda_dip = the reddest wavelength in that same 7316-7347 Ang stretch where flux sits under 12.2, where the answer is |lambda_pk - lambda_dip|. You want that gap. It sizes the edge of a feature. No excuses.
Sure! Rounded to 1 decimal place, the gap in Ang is 3.4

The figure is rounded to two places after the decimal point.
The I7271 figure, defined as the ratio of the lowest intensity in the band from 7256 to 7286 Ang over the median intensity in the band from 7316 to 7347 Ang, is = 0.77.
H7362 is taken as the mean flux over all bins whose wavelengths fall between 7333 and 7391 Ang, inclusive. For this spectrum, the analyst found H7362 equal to 11.9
